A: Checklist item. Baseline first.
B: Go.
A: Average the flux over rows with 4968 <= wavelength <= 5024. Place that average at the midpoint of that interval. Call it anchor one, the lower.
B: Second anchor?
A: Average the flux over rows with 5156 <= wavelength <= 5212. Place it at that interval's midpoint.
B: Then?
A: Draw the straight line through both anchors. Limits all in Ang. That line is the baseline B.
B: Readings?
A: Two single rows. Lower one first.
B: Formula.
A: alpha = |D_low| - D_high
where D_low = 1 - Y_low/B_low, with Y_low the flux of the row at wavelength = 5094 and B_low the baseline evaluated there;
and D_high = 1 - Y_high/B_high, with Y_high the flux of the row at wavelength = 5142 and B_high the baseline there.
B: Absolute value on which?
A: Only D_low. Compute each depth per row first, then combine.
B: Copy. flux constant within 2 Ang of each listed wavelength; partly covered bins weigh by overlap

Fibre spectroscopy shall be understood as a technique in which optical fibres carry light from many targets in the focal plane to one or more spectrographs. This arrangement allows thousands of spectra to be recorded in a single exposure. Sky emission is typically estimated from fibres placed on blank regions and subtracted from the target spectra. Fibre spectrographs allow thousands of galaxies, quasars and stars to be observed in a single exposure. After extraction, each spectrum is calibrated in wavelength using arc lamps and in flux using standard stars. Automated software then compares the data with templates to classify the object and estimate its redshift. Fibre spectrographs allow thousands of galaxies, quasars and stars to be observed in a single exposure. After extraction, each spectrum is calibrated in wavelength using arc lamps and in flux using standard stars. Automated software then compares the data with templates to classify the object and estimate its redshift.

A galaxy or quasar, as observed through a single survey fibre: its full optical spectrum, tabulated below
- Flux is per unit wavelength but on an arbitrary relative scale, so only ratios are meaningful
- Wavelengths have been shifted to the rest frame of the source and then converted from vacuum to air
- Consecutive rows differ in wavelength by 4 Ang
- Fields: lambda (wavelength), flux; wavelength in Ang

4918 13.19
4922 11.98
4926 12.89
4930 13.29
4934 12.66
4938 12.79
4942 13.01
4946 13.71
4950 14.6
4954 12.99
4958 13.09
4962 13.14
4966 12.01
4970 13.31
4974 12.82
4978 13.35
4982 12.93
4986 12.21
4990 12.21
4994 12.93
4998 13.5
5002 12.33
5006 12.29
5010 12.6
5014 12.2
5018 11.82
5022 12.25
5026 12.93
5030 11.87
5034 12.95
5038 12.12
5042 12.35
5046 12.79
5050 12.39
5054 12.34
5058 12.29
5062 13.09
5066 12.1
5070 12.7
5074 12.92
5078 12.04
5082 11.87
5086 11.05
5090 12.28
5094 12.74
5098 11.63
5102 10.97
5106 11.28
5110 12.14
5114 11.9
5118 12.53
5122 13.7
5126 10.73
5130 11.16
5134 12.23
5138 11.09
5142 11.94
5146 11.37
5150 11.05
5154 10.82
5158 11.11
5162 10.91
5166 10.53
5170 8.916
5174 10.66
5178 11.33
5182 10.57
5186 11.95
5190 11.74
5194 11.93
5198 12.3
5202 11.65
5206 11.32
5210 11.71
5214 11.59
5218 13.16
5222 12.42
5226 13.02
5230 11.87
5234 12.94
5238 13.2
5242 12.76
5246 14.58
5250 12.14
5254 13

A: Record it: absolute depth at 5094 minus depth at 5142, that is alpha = 0.110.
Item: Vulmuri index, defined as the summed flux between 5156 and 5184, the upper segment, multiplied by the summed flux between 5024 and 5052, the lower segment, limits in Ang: 6470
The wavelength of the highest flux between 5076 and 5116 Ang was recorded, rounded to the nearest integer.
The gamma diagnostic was 5094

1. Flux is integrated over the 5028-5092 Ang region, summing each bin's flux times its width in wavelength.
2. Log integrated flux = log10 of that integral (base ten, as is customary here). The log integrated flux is 2.90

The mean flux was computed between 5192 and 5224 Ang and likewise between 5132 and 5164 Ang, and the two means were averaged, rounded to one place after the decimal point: 11.7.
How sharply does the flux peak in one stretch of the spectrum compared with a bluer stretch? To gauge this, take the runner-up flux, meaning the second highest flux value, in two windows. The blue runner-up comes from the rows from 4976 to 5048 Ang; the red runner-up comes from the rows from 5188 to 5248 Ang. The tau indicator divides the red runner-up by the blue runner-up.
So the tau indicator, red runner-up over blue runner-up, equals 0.989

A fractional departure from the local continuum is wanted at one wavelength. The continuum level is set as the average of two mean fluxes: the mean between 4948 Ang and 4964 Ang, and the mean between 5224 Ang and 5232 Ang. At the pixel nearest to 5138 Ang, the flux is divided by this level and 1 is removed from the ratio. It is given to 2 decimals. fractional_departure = -0.14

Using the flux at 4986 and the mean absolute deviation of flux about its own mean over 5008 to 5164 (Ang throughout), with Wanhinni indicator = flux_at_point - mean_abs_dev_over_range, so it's 11.6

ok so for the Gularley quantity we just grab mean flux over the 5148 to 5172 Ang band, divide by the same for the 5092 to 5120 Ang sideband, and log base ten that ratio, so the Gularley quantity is -0.051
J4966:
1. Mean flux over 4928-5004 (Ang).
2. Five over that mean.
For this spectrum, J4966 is 0.38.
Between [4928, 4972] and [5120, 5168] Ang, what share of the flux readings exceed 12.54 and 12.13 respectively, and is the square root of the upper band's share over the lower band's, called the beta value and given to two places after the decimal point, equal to 0.43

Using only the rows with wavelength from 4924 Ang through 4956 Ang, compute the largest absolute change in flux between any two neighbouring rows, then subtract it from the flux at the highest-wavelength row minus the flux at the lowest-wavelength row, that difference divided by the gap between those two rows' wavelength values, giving -1.6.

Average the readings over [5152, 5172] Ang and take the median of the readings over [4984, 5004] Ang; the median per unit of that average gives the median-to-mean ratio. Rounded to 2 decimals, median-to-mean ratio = 1.18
